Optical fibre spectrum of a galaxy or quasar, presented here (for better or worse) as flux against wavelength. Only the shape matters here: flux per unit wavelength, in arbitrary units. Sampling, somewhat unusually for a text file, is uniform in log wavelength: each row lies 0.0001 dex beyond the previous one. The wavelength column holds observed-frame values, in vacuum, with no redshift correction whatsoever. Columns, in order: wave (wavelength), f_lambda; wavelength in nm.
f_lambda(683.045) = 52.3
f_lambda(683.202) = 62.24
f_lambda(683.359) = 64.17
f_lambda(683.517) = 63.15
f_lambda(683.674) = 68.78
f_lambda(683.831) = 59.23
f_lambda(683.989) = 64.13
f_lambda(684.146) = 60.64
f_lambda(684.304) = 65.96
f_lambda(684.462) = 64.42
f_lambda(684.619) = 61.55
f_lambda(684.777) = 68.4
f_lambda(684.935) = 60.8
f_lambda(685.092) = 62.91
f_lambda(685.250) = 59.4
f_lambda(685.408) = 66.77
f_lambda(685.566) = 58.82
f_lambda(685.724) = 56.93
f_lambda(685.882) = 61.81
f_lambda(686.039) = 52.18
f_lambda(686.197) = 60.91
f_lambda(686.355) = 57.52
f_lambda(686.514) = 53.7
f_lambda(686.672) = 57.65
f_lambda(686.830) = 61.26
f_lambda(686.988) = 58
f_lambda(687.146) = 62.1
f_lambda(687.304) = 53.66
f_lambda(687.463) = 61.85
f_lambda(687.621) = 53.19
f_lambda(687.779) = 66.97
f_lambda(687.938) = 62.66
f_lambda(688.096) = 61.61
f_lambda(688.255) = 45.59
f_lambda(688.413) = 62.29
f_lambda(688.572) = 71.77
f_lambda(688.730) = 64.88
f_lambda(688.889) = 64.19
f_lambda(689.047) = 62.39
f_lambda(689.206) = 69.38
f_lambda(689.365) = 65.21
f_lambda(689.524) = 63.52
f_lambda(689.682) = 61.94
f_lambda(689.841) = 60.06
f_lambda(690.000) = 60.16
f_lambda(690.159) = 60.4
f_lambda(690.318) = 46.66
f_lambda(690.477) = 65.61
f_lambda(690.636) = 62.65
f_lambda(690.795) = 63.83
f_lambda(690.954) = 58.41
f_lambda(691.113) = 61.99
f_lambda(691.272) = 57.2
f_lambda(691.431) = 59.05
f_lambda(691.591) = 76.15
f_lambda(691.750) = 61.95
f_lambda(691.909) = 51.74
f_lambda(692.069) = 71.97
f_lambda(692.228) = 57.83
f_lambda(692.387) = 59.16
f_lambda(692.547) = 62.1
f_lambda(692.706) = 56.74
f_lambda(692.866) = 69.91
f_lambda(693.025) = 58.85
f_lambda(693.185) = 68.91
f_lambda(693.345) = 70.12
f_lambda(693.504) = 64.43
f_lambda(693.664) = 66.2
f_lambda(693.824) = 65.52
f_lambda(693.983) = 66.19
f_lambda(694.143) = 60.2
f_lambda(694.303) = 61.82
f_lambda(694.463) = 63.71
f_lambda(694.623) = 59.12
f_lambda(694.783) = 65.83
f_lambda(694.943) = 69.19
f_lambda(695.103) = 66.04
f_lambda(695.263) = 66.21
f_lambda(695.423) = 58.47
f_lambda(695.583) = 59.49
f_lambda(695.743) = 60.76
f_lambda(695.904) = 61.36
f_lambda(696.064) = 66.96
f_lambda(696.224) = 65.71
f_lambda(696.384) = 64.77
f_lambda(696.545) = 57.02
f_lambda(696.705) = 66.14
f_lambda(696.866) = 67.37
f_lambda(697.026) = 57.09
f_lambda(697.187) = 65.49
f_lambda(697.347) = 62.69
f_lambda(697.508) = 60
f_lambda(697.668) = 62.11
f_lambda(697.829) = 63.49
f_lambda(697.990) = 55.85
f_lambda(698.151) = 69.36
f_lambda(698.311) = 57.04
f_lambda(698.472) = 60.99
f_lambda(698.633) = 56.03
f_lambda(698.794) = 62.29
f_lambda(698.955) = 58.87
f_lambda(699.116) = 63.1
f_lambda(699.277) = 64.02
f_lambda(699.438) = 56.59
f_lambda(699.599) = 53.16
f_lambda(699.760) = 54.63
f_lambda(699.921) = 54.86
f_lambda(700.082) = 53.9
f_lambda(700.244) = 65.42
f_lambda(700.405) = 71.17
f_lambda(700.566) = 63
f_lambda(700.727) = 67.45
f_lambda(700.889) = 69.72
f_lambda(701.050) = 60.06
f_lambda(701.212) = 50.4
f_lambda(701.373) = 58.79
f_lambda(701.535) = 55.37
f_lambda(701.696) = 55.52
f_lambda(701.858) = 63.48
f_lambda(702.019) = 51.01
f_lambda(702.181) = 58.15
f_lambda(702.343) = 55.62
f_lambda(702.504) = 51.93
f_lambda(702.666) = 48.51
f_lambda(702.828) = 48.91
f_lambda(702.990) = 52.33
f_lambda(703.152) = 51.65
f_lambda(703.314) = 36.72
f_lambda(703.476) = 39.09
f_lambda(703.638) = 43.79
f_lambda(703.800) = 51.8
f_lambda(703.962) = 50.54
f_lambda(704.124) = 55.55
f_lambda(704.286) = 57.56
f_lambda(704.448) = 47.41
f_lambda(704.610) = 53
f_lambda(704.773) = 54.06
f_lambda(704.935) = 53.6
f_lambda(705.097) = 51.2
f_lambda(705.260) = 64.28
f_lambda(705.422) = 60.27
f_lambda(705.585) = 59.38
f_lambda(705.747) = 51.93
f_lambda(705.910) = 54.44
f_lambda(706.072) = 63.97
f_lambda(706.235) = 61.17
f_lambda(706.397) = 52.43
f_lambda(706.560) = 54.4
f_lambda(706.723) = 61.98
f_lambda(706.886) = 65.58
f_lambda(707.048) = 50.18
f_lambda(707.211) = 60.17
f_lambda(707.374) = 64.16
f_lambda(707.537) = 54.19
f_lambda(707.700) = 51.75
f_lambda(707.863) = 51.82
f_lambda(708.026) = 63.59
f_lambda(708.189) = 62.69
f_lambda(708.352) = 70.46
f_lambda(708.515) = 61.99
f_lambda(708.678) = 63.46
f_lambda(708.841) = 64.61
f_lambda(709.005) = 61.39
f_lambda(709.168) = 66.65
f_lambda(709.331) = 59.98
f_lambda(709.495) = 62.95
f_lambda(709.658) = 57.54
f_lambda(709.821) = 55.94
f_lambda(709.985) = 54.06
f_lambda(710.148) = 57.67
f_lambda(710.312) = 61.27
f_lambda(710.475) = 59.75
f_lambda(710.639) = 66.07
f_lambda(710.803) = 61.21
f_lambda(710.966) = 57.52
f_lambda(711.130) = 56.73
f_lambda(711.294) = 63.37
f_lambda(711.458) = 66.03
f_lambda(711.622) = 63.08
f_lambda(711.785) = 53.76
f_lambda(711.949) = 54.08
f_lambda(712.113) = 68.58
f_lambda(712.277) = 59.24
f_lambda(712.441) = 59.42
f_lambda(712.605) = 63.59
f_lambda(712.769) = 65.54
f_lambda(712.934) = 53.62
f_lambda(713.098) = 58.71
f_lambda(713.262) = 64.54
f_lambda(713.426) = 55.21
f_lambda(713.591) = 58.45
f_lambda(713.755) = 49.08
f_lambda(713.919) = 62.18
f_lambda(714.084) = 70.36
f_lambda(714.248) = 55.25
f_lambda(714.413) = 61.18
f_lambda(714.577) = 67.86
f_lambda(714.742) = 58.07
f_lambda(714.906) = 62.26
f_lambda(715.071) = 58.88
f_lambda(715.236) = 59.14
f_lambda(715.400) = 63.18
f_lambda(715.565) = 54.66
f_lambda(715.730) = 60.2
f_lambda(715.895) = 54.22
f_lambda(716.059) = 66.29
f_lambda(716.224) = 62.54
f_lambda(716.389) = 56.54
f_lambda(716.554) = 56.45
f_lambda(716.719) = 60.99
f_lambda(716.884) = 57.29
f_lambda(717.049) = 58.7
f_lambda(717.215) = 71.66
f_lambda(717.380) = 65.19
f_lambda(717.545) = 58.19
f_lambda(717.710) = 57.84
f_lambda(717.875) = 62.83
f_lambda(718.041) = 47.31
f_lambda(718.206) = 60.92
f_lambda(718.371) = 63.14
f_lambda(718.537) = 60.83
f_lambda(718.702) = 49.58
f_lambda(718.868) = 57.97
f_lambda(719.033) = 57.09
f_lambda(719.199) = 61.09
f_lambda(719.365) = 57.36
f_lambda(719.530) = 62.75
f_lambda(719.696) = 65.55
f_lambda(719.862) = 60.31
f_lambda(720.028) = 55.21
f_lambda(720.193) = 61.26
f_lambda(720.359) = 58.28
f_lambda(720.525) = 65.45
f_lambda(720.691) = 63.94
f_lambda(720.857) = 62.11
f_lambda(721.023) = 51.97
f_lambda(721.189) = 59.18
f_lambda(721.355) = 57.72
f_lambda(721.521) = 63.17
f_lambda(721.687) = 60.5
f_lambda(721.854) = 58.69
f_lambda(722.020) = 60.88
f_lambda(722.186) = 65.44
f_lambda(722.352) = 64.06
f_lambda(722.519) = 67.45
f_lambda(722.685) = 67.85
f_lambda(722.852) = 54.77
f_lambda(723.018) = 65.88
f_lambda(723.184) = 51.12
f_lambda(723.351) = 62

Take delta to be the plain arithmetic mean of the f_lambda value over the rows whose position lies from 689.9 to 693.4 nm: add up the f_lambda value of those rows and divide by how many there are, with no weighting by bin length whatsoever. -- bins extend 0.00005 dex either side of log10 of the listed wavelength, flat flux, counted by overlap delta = 61.9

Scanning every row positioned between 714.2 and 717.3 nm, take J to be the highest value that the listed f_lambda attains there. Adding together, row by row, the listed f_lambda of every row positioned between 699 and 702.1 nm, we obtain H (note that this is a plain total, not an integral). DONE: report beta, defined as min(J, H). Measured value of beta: 71.7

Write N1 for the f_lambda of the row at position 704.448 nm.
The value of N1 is 47.41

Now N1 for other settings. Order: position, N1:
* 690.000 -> 60.16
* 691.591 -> 76.15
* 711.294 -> 63.37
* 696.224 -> 65.71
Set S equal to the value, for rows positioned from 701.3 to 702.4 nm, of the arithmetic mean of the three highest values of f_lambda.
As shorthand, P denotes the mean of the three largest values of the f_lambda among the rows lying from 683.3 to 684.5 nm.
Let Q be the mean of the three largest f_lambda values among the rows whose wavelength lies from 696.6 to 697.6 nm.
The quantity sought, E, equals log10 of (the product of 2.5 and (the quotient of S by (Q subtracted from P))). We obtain 3.45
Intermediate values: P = 66.4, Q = 66.3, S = 60.1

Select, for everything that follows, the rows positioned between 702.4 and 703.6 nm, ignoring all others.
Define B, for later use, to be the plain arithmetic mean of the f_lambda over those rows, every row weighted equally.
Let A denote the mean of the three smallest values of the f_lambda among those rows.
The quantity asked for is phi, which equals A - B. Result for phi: -5.6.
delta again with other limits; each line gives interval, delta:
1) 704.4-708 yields 56.4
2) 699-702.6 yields 59.0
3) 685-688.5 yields 59.0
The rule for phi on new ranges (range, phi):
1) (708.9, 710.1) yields -3.9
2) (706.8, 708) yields -5.6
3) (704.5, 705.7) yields -3.9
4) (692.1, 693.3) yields -4.1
